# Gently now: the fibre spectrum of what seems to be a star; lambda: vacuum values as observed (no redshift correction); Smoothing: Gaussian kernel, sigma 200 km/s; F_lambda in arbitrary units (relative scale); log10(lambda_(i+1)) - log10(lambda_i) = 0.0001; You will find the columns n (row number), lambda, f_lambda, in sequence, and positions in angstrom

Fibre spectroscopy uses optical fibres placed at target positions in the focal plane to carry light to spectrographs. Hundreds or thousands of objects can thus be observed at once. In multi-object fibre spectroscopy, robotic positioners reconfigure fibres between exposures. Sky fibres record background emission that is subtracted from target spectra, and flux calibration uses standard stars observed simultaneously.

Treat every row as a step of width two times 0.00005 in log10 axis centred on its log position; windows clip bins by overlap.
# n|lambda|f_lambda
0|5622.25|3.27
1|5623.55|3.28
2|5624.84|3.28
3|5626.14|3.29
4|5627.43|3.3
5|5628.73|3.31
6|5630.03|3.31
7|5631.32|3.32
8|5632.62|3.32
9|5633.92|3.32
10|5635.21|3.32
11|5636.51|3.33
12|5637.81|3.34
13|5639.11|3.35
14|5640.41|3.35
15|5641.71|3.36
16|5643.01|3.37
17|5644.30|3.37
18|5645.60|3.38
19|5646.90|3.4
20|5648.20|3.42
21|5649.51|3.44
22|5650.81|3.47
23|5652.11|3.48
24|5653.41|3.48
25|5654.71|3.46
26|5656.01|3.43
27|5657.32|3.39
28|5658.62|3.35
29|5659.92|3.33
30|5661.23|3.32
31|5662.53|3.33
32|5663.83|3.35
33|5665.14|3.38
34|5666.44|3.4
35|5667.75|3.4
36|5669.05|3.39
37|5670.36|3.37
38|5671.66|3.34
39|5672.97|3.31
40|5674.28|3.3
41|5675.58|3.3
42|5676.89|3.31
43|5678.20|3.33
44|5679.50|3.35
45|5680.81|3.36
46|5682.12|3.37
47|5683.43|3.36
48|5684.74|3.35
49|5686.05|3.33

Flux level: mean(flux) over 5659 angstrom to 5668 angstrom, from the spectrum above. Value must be 3.36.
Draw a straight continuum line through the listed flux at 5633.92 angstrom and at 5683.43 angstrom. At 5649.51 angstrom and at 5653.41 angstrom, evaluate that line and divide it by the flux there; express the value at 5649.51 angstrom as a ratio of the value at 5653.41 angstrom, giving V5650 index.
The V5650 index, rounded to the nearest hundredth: 1.01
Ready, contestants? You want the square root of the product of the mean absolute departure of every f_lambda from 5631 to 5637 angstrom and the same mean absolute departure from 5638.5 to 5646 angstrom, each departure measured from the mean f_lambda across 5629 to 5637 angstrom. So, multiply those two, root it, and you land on 0.009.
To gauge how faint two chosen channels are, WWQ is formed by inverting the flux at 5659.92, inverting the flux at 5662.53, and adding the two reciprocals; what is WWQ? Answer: 0.601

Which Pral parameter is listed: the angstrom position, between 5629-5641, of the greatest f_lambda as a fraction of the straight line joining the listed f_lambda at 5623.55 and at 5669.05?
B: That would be 5639.11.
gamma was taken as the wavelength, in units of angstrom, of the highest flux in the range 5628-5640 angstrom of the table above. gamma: 5639.11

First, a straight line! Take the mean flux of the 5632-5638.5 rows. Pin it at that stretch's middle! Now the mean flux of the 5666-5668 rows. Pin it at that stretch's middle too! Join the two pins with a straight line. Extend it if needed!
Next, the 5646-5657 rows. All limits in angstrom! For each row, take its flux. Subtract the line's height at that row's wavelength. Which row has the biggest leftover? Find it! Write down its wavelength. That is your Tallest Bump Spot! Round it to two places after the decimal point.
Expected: 5652.11 angstrom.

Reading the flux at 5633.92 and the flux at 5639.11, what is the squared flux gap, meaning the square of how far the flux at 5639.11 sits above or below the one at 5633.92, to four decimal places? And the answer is 0.0009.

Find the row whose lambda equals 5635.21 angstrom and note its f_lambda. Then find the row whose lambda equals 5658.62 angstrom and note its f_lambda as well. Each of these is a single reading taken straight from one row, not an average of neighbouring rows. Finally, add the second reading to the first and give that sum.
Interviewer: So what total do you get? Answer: 6.67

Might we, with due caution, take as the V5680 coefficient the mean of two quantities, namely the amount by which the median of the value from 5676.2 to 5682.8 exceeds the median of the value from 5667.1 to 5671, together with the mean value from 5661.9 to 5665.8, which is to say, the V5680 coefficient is 1.66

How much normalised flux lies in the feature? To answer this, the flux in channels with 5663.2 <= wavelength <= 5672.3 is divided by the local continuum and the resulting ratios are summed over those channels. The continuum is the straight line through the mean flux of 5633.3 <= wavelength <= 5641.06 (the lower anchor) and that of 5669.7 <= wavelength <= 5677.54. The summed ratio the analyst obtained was 7.11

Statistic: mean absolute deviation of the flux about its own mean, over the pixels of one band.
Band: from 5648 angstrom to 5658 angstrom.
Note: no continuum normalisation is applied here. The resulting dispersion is 0.026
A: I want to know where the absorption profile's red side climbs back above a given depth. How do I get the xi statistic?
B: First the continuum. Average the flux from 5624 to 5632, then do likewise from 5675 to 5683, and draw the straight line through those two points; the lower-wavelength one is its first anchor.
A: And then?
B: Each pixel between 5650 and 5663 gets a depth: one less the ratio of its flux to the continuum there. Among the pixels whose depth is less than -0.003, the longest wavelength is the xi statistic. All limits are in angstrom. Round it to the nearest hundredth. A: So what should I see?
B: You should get 5658.62 angstrom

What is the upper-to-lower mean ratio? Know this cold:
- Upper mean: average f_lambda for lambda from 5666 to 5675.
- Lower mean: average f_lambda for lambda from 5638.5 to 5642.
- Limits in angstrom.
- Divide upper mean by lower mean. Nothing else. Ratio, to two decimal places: 1.00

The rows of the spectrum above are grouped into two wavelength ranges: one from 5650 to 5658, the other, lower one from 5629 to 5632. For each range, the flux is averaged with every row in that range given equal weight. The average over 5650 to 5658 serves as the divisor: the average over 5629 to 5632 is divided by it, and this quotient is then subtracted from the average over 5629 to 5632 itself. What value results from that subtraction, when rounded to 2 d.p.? 2.35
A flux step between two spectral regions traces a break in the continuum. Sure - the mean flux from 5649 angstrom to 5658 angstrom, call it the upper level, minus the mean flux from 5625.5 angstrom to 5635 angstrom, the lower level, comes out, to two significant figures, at 0.14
